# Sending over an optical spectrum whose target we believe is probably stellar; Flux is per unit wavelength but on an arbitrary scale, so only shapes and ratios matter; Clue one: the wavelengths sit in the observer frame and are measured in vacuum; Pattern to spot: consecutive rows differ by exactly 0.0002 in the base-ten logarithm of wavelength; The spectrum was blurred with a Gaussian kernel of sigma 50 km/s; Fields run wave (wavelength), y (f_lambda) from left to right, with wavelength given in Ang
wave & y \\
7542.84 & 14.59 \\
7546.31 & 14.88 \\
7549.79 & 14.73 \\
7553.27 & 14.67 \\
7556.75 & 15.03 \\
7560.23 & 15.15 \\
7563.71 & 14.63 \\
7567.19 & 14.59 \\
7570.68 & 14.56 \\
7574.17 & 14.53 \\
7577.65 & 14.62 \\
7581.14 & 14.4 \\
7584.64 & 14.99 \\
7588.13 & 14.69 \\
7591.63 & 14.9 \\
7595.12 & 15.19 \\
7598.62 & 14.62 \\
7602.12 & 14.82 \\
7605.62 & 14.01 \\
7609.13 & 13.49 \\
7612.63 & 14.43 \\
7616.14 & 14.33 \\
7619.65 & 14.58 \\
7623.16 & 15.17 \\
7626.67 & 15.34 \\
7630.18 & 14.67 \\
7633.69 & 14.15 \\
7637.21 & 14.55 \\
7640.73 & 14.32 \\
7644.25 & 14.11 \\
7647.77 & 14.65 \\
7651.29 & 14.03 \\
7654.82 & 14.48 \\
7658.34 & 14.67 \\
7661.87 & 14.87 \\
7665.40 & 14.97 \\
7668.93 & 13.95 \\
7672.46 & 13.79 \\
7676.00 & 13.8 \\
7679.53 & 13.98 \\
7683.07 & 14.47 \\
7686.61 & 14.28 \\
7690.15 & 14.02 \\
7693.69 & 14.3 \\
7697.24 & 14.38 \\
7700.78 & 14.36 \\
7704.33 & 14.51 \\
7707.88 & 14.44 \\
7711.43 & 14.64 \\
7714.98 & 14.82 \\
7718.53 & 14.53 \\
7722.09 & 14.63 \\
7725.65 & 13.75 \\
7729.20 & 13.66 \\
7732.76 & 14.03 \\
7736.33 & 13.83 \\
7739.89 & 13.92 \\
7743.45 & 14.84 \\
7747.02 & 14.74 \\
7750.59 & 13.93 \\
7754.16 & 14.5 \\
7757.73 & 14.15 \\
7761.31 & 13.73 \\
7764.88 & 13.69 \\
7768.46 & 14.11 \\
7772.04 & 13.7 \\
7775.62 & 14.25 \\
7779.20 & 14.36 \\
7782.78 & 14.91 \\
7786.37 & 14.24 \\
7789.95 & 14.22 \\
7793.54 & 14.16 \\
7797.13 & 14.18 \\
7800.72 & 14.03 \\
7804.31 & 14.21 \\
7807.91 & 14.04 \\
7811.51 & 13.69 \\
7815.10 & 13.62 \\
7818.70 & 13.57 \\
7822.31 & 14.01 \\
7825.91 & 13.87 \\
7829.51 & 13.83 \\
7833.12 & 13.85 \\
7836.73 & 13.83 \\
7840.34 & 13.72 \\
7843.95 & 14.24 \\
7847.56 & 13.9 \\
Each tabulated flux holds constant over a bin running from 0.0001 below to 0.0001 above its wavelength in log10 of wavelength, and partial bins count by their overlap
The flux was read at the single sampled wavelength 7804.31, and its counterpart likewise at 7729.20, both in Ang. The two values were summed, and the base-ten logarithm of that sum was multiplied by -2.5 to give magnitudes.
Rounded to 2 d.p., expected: -3.61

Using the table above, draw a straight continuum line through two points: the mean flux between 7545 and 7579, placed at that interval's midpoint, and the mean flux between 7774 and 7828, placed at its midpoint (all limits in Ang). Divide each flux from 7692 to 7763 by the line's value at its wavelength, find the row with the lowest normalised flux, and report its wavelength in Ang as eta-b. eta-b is 7729.20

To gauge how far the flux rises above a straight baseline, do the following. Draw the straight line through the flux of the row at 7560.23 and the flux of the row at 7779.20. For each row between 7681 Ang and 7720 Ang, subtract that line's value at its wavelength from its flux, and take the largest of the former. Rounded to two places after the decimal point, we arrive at 0.23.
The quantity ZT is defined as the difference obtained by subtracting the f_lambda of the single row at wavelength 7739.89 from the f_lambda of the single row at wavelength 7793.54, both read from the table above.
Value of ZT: 0.2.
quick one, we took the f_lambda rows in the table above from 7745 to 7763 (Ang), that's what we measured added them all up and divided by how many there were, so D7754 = 14.21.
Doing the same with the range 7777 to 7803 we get 14.30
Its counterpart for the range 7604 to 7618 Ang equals 14.06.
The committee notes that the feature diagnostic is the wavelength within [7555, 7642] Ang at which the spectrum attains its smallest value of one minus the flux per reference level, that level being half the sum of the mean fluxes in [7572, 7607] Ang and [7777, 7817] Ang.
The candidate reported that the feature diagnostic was 7626.67 Ang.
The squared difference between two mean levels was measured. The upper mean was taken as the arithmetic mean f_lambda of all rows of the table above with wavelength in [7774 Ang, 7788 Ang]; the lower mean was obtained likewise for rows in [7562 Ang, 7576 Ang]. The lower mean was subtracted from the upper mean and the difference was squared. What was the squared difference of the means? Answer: 0.02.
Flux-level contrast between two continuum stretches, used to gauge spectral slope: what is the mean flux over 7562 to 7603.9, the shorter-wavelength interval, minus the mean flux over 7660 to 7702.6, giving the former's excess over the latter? 0.45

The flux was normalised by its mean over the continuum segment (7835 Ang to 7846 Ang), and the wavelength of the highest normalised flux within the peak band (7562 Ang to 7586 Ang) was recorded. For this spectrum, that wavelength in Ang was 7584.64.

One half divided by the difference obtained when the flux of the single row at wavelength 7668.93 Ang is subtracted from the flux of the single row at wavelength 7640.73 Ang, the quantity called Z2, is 1.35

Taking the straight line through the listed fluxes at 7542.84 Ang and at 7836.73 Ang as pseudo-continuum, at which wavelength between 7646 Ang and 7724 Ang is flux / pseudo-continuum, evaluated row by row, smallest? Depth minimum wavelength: 7672.46 Ang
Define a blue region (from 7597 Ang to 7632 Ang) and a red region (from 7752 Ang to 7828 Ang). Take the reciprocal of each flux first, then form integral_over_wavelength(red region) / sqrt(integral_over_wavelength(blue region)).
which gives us 3.5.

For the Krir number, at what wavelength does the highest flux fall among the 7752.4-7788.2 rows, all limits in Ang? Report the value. 7782.78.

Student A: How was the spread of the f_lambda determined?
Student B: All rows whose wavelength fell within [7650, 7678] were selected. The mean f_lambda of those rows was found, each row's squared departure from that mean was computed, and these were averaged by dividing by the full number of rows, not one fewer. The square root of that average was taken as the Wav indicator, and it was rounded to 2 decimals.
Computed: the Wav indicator 0.45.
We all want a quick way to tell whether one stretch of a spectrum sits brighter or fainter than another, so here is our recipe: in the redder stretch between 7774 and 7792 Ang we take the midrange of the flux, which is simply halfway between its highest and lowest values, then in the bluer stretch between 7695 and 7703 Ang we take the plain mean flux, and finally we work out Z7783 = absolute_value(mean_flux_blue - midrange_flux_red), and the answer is 0.20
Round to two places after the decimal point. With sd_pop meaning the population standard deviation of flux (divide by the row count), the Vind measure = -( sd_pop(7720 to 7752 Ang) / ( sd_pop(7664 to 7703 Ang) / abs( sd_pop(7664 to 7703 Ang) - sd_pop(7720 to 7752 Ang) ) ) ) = -0.13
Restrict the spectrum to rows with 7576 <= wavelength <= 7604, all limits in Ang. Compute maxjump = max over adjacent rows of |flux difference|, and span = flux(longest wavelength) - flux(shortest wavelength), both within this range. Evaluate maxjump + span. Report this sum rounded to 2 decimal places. 0.79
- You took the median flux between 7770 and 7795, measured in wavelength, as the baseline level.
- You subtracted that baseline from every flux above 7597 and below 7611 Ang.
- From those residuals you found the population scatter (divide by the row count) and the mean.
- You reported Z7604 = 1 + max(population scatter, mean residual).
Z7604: 1.52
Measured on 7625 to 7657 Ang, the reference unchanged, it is 1.38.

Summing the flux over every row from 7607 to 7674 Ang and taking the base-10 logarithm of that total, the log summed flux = 2.439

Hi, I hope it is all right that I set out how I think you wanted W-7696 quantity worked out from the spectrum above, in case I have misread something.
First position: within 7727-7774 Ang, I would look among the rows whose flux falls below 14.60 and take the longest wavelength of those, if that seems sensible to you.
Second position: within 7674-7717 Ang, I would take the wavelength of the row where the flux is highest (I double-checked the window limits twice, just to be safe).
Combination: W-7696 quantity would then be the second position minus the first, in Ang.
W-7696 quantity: -57.1 Ang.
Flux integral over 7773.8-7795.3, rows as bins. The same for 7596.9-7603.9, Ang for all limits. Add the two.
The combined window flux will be 412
